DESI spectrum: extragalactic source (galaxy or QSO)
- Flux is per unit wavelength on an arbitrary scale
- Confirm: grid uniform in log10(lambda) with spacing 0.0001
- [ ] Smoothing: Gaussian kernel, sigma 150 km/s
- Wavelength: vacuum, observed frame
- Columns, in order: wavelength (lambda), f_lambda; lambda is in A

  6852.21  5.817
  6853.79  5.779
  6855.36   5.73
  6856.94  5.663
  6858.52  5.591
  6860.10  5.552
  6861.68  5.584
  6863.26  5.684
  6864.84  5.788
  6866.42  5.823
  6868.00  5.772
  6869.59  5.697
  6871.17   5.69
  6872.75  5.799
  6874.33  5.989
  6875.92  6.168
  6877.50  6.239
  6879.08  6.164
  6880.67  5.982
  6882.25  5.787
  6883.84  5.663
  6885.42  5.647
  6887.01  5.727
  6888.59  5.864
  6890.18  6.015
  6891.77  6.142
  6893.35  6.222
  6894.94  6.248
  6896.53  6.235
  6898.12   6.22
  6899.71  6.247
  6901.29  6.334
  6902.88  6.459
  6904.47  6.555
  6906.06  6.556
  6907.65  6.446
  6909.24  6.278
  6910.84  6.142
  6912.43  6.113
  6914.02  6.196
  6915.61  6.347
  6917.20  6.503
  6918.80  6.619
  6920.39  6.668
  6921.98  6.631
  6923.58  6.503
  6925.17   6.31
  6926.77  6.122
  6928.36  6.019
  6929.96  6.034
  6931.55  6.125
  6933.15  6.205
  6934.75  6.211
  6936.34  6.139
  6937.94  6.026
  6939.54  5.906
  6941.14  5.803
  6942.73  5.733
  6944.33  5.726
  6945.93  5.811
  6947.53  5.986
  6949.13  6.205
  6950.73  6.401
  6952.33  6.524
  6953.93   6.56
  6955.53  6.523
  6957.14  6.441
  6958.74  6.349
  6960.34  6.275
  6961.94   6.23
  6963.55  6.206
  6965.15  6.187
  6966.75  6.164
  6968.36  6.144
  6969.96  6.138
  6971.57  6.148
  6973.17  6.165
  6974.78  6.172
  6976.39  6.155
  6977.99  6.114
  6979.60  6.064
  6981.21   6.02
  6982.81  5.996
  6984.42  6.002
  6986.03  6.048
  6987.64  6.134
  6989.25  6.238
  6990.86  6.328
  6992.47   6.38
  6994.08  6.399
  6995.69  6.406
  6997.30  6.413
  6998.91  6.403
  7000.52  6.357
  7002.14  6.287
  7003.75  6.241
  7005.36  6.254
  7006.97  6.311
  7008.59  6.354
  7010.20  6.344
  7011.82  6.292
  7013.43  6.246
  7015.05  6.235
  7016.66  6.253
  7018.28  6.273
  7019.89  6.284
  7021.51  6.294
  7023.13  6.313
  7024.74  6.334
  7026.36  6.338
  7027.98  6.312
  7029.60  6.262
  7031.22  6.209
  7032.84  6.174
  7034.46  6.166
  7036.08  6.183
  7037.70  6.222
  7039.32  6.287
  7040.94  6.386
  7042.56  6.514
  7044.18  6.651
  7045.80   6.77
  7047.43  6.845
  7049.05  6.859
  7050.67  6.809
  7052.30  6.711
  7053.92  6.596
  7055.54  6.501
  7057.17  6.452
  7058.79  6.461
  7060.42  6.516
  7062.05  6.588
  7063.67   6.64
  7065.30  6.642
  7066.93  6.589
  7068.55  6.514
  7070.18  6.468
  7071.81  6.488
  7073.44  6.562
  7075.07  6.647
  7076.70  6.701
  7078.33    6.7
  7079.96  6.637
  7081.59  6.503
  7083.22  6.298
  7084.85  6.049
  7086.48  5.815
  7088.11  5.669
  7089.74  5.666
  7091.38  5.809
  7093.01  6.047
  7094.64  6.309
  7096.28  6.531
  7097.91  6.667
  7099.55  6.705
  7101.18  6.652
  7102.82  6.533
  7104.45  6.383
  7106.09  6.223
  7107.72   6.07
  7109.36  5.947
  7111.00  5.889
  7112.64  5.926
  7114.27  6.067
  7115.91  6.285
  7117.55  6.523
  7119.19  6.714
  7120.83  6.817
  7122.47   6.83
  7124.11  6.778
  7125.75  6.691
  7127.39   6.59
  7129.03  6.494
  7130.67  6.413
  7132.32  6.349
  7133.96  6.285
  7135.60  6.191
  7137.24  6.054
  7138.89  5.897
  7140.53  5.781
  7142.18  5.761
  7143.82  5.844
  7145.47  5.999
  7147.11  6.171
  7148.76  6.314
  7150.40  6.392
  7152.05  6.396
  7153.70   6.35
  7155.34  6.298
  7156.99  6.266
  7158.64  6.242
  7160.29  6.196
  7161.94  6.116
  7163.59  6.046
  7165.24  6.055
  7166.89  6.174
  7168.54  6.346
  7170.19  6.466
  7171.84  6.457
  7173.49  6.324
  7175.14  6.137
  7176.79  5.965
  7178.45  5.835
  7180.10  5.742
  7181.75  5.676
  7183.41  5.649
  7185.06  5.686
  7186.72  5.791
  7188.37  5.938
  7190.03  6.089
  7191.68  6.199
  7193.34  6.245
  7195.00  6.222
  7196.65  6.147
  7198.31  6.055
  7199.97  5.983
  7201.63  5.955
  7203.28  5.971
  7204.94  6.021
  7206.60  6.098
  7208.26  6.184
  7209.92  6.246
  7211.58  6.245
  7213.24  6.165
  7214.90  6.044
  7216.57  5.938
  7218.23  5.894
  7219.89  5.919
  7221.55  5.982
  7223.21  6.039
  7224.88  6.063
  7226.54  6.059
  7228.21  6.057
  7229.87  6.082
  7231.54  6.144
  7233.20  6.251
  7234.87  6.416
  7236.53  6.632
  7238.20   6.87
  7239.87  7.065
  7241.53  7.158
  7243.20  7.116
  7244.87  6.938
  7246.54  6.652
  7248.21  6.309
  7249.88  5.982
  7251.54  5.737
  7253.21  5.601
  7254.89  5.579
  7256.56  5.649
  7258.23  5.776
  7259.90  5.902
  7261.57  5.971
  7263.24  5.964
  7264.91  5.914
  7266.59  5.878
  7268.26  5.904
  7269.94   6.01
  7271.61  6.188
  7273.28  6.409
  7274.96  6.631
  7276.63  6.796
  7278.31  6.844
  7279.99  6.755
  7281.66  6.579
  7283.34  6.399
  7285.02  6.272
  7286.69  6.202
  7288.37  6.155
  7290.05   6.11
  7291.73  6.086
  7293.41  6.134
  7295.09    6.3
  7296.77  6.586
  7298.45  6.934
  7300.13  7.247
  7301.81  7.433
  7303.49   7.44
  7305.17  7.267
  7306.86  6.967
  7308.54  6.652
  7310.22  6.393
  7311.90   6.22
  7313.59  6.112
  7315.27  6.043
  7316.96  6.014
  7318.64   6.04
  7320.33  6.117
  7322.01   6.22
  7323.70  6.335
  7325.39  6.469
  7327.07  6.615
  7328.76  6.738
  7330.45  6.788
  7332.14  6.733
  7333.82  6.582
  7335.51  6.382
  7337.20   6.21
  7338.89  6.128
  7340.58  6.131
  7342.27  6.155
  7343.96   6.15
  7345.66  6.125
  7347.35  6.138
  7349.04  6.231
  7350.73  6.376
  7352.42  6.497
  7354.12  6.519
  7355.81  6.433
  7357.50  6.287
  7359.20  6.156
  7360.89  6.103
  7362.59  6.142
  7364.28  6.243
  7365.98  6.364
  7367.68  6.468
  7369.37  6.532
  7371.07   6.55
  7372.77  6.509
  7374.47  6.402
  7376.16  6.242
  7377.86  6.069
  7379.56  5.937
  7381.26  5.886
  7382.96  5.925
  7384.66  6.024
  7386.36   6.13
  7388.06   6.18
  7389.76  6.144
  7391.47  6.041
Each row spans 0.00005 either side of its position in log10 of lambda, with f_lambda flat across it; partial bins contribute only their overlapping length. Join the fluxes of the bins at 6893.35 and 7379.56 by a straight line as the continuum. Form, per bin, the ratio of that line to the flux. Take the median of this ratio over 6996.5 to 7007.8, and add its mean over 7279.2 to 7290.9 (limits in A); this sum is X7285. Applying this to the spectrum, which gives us 1.920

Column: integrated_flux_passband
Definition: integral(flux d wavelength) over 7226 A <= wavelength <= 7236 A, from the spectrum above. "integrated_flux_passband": 62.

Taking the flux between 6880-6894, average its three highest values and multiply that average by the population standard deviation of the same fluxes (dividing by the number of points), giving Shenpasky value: 1.2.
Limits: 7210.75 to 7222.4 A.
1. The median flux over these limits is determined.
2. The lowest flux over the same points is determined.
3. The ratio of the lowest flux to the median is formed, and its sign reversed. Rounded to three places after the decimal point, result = -0.985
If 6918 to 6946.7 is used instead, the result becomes -0.935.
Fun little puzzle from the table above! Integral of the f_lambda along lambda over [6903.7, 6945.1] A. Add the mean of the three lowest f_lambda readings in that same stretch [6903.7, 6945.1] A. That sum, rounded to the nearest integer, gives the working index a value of 264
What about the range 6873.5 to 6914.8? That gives 259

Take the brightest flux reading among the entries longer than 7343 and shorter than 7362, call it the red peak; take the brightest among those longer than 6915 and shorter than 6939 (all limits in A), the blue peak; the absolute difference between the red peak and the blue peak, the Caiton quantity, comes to 0.15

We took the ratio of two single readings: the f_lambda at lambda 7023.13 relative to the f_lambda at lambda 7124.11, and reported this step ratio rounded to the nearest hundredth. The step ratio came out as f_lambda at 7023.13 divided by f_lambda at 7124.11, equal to 0.93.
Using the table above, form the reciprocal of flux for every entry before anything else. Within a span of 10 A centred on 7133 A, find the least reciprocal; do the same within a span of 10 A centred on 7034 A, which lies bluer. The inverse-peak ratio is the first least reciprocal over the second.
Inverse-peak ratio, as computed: 0.964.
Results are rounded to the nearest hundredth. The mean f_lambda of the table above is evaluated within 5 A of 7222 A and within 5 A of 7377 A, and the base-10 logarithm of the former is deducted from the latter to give 5.40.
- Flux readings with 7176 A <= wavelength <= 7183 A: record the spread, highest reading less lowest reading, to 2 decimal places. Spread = 0.29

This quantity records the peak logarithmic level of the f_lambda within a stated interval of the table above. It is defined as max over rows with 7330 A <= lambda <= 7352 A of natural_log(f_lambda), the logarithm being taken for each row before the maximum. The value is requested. 1.92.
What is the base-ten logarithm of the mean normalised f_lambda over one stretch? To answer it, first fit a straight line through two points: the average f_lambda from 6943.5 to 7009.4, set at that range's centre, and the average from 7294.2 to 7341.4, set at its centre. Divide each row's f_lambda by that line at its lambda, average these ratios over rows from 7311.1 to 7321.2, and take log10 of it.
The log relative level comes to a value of -0.031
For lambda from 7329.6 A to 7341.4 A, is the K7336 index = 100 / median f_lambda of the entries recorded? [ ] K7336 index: 15.7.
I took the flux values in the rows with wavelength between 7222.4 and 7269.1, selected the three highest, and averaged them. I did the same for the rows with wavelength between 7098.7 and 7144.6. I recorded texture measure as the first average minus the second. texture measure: 0.3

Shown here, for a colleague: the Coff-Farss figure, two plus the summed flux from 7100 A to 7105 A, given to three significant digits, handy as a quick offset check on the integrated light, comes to 21.6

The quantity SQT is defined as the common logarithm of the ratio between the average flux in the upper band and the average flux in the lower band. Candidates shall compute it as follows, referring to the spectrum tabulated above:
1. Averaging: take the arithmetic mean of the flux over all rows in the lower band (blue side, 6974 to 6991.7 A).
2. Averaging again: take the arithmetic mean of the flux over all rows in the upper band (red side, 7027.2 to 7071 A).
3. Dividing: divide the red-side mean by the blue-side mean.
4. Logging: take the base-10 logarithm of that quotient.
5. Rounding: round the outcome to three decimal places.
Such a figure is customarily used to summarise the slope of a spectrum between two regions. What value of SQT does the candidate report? 0.026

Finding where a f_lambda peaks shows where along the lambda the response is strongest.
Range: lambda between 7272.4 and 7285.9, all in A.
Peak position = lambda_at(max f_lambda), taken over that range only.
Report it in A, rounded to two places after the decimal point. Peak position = 7278.31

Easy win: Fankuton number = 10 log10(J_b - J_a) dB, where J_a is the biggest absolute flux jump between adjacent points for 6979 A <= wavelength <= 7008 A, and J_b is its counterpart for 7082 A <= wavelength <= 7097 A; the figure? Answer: -8.0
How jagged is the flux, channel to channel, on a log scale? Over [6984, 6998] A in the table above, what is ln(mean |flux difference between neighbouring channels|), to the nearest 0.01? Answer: -2.97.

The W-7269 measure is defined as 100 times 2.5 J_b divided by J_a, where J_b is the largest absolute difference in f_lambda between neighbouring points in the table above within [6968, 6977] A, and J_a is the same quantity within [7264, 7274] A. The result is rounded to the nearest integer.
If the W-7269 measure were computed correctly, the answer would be 19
